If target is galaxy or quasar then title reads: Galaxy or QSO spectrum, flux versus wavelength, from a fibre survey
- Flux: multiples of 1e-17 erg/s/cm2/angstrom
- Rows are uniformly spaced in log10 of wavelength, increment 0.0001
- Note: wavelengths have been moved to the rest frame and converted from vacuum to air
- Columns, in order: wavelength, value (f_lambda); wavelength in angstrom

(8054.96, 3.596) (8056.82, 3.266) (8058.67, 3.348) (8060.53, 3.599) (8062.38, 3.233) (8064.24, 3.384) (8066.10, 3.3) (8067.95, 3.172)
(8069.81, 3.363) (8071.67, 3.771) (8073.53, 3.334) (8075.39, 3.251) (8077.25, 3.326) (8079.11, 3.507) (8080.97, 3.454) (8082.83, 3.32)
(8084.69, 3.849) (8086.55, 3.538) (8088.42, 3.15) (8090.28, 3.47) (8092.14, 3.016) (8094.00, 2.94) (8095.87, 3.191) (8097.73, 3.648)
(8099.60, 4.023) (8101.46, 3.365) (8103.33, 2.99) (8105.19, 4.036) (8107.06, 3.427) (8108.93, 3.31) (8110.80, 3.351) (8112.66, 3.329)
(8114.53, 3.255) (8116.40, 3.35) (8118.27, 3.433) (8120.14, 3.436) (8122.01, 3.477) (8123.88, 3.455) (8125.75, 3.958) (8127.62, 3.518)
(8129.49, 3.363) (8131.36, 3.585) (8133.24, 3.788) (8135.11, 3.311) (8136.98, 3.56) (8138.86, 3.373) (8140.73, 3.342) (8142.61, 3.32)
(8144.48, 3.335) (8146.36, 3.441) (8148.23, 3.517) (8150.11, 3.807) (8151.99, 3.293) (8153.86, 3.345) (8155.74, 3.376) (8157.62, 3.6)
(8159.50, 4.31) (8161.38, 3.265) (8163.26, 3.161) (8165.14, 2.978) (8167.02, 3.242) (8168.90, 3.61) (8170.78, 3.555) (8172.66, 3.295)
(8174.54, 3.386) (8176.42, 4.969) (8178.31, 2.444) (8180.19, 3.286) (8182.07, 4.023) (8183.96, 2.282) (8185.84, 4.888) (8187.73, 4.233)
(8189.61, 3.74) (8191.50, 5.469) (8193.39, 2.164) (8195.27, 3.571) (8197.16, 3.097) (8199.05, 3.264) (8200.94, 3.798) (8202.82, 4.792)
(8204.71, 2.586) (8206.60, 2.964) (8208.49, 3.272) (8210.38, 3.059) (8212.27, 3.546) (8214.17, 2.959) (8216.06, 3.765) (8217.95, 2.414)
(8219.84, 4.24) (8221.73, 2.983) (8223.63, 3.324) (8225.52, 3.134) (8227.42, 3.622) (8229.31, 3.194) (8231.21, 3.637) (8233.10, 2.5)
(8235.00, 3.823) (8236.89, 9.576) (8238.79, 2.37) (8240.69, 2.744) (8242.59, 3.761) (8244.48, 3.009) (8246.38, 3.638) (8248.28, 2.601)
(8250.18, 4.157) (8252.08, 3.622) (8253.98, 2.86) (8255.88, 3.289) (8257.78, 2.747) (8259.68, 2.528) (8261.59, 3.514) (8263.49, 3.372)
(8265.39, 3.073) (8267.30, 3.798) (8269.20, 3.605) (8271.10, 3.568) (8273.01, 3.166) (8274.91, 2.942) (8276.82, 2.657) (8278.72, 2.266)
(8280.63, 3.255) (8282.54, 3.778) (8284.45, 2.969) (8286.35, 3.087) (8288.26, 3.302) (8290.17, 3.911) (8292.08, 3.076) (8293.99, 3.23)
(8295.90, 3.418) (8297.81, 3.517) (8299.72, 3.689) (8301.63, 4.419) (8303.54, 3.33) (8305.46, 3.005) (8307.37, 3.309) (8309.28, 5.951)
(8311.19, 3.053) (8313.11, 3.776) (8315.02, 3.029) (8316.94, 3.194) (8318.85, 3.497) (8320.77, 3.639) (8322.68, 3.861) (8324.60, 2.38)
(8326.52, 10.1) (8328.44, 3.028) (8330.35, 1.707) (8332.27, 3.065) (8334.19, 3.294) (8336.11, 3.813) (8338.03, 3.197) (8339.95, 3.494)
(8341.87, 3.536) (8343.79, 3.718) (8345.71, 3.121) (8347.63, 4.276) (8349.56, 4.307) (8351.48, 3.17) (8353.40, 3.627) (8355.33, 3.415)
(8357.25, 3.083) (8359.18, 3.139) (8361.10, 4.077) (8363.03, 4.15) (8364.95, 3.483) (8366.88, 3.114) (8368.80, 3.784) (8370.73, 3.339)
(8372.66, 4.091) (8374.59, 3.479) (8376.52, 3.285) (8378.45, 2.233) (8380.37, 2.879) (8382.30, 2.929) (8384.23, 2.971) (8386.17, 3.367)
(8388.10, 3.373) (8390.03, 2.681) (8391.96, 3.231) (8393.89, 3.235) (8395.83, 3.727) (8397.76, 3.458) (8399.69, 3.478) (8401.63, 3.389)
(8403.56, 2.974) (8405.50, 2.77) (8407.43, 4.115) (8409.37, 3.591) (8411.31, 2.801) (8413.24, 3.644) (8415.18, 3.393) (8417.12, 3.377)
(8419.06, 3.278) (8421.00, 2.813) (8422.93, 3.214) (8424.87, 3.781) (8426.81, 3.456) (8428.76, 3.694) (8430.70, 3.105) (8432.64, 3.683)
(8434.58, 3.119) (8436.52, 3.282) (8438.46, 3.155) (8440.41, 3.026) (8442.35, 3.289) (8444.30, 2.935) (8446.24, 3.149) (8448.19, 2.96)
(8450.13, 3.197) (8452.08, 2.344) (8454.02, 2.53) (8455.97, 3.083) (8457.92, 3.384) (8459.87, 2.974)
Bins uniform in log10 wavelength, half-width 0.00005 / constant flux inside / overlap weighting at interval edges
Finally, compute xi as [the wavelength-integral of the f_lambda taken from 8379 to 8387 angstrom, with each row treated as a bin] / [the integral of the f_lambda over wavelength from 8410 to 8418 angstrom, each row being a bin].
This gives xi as 0.90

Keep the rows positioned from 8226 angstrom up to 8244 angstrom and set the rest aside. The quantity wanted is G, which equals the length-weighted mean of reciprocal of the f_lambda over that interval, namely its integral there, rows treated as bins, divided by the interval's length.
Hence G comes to 0.300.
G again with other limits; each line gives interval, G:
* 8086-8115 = 0.299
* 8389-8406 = 0.313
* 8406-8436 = 0.298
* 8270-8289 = 0.329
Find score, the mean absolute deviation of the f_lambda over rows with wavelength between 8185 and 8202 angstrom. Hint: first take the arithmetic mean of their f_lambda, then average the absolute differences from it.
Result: 0.71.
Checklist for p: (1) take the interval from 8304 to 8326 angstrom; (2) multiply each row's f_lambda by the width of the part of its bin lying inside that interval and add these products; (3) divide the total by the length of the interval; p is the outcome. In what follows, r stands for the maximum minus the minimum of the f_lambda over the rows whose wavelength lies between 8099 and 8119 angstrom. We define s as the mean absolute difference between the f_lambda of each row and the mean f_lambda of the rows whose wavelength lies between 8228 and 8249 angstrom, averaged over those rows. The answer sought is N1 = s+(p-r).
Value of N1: 3.7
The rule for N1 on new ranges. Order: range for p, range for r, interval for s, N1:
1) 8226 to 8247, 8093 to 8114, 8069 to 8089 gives 2.9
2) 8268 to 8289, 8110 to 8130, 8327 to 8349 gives 2.9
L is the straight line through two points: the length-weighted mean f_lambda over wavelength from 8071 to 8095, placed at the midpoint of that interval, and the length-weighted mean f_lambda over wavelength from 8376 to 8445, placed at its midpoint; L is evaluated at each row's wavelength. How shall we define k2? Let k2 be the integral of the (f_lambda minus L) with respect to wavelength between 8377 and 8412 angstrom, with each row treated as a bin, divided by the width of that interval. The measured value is -0.07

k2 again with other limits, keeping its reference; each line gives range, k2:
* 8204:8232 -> -0.07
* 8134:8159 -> 0.10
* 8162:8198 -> 0.21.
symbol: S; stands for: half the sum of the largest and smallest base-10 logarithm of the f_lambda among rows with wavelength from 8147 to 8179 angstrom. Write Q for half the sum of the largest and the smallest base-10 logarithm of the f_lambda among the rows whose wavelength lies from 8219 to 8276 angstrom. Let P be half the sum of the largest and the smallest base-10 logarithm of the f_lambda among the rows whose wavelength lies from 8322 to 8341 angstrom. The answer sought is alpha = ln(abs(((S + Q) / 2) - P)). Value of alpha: -4.8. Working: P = 0.618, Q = 0.68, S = 0.54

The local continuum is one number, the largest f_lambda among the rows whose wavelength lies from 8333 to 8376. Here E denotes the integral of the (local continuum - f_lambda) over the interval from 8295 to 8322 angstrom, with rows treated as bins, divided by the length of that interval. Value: 0.67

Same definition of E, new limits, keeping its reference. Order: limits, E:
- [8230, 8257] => 0.63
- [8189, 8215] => 0.86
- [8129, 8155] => 0.85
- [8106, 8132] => 0.86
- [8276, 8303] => 0.98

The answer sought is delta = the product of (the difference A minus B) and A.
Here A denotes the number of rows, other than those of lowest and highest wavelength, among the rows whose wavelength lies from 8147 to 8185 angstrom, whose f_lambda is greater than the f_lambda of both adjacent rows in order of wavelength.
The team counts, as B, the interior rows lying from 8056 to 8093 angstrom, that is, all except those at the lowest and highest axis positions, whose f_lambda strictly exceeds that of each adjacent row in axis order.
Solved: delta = -5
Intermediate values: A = 5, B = 6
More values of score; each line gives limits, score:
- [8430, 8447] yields 0.15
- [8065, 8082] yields 0.13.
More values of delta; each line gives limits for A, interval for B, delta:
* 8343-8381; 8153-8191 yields 0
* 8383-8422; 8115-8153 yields 0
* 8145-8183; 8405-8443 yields -8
